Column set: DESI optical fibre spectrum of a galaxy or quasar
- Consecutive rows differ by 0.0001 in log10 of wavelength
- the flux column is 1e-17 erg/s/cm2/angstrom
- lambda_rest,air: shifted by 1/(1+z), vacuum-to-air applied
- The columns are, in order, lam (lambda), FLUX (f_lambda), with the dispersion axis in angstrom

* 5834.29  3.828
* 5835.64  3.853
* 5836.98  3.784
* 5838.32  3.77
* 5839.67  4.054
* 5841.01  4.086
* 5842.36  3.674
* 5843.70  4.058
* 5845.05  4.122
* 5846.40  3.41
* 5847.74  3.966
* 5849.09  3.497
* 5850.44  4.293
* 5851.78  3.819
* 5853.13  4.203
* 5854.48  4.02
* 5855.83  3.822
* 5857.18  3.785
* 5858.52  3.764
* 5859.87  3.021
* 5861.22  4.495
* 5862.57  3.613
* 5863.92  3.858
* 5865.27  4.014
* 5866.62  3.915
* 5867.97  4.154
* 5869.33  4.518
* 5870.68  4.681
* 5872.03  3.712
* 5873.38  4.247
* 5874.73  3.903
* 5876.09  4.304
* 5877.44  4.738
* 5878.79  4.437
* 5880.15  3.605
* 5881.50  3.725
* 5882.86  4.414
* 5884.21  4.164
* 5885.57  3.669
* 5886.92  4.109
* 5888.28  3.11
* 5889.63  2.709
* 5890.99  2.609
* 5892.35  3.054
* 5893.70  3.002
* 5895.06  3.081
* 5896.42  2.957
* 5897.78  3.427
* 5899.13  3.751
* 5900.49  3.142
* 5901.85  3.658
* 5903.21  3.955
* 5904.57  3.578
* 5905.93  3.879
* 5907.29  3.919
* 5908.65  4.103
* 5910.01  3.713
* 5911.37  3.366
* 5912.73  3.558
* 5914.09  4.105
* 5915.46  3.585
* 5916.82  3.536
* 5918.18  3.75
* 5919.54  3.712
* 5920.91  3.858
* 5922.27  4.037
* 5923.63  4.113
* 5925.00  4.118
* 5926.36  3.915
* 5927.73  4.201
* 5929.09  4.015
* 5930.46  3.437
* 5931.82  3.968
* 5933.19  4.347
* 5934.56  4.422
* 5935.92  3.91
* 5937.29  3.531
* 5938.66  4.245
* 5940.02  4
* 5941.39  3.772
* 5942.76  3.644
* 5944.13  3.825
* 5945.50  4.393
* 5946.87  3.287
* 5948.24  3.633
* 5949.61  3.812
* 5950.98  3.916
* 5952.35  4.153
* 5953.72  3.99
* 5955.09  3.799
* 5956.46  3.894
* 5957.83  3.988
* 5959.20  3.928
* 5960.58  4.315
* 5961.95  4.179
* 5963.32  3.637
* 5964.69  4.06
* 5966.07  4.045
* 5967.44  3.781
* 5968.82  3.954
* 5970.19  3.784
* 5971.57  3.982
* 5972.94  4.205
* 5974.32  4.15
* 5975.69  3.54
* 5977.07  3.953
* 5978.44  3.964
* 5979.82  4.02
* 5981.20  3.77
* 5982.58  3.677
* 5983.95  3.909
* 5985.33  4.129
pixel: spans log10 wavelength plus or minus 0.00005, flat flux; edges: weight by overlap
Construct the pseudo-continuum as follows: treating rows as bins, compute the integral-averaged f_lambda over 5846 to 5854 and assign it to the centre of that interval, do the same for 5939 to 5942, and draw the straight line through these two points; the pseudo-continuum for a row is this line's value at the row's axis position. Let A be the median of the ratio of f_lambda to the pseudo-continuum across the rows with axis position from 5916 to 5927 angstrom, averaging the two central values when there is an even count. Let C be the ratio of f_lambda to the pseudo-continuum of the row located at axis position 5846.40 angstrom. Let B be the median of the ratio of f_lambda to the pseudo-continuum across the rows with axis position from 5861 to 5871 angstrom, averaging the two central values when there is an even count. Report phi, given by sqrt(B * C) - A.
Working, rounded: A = 0.99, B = 1.05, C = 0.88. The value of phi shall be -0.03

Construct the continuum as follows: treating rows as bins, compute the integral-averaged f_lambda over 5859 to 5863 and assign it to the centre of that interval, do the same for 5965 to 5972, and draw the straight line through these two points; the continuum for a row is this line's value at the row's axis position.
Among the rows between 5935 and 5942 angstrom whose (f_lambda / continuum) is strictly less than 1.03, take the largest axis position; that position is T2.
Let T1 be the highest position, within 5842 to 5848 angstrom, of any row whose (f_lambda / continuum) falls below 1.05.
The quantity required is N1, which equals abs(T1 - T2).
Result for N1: 95.0 angstrom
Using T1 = 5846.40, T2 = 5941.39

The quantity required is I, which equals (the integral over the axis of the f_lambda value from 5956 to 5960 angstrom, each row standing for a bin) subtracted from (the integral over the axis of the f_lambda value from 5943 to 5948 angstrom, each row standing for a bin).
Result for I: 3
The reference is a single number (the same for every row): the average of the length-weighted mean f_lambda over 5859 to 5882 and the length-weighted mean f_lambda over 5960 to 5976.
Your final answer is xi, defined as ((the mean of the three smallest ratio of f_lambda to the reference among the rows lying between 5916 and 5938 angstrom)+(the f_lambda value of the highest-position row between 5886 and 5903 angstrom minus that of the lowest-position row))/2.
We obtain 0.2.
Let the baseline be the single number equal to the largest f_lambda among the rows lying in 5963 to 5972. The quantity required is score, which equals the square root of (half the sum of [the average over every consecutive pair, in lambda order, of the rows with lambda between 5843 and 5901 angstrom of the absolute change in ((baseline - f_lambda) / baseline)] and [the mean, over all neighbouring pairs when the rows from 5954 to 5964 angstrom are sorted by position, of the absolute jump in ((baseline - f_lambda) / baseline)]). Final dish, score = 0.281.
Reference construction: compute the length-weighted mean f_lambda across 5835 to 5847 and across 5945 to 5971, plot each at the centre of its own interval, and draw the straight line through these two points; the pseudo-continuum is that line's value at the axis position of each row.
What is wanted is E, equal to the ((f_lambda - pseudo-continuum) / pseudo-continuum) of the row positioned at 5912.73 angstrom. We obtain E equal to -0.09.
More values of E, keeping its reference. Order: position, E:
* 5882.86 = 0.14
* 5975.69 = -0.10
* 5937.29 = -0.10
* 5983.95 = -0.01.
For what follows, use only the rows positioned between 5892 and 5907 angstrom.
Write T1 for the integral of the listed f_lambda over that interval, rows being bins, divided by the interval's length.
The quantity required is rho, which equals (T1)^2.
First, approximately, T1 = 3.43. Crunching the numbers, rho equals 11.8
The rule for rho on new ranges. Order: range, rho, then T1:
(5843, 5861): 14.8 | 3.85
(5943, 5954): 14.9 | 3.86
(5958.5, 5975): 16.0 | 4.00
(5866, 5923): 14.1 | 3.75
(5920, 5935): 16.2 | 4.03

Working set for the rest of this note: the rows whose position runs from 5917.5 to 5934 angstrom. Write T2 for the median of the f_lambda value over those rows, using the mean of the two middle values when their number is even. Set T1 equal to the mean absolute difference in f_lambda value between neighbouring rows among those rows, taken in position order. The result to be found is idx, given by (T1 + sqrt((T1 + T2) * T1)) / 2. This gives 0.62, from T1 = 0.24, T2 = 3.99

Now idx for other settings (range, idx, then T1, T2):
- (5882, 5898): 0.72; 0.35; 3.10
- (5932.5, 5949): 0.86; 0.41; 3.87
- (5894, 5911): 0.74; 0.33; 3.69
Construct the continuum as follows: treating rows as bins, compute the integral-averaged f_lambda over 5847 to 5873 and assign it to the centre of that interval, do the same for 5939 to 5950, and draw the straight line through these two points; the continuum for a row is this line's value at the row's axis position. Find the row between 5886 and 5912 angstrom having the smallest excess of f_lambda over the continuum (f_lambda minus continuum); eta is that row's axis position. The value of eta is 5890.99 angstrom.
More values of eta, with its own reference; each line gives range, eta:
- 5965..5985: 5975.69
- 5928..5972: 5946.87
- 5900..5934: 5900.49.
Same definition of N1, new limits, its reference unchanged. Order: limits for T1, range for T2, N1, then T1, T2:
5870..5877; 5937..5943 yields 68.0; 5874.73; 5942.76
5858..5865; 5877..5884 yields 17.6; 5863.92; 5881.50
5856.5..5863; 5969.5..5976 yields 113.1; 5862.57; 5975.69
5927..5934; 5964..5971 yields 38.4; 5931.82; 5970.19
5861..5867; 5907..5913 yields 48.8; 5863.92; 5912.73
